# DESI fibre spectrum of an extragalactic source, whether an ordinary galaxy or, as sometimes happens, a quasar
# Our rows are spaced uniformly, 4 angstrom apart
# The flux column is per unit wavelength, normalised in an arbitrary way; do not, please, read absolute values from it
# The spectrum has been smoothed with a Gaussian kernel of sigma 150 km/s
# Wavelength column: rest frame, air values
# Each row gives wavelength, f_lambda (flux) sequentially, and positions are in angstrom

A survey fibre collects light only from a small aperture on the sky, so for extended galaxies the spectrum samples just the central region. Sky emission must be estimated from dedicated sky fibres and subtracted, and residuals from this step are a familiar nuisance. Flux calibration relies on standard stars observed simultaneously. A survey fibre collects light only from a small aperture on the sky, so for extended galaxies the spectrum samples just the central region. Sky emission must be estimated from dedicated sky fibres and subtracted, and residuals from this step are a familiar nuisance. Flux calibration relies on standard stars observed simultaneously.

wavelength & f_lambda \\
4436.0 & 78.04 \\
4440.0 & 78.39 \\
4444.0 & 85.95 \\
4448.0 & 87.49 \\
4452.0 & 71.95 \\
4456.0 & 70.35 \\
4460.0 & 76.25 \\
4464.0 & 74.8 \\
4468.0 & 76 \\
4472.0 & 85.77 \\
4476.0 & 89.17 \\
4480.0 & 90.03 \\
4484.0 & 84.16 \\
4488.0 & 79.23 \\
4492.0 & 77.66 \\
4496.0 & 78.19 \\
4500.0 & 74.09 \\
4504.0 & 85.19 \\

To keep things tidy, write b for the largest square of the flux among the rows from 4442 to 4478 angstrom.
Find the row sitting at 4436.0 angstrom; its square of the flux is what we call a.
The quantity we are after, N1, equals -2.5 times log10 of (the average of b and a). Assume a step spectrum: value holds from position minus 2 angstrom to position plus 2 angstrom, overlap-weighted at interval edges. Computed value -9.62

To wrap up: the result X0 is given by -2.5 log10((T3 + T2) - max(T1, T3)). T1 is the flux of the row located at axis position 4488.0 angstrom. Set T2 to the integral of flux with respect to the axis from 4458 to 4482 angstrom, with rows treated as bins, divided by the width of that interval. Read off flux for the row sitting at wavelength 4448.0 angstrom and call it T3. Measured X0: -4.78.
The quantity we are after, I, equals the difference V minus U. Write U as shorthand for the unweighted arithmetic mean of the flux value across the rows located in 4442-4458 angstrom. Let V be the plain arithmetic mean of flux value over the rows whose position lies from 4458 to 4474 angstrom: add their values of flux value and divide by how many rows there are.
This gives -1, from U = 78.9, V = 78.2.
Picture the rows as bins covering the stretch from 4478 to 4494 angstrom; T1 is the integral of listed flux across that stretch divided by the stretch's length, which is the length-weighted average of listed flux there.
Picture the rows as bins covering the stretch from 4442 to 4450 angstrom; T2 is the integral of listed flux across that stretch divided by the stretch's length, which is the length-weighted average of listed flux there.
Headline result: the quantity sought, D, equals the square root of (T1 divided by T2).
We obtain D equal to 0.98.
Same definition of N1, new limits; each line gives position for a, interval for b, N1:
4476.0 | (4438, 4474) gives -9.73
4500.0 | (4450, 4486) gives -9.58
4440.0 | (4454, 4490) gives -9.63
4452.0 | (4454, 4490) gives -9.56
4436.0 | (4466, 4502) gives -9.63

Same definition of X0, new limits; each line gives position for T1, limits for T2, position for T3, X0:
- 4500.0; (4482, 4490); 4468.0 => -4.78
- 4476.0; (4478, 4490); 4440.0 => -4.67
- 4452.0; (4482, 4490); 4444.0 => -4.78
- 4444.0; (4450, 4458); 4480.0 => -4.63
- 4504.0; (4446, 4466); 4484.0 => -4.69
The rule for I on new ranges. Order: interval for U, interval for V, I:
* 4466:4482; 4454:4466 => -11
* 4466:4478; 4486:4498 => -5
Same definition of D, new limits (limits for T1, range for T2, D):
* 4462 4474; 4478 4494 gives 0.98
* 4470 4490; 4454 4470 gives 1.07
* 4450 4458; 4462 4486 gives 0.92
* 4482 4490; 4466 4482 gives 0.98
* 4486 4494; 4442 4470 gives 1.01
